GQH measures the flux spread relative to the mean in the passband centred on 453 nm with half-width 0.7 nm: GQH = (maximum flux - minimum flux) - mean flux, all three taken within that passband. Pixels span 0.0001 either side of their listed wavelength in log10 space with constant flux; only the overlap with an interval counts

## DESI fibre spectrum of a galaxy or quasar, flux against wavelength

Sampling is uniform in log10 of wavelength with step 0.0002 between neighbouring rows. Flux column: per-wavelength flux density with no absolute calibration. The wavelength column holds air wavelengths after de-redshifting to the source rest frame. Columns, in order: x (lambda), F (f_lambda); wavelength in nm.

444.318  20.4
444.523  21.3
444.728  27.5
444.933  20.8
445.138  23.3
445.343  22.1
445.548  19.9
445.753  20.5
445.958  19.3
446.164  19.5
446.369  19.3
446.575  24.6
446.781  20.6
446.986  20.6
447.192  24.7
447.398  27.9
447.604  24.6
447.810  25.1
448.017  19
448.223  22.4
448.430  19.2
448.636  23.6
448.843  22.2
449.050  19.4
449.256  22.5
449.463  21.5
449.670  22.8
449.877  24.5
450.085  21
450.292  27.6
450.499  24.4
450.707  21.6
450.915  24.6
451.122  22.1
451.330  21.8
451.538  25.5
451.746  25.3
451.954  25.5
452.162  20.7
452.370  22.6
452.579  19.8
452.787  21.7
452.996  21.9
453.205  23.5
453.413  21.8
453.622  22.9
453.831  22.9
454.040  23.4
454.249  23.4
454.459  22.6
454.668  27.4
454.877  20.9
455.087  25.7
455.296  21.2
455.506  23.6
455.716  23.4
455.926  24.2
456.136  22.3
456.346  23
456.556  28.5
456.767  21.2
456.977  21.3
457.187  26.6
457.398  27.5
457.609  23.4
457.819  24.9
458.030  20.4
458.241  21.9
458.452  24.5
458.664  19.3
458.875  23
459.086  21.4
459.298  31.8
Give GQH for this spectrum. -18.3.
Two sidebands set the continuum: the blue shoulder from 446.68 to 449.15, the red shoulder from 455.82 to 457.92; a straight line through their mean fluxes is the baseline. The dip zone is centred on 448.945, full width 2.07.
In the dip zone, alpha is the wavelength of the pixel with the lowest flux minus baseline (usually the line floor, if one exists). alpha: 448.017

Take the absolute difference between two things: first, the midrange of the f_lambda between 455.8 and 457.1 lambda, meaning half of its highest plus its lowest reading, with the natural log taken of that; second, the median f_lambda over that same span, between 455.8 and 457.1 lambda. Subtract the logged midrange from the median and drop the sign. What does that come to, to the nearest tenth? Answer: 19.4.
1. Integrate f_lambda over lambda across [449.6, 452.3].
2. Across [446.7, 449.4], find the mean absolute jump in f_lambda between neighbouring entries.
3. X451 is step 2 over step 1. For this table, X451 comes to 0.046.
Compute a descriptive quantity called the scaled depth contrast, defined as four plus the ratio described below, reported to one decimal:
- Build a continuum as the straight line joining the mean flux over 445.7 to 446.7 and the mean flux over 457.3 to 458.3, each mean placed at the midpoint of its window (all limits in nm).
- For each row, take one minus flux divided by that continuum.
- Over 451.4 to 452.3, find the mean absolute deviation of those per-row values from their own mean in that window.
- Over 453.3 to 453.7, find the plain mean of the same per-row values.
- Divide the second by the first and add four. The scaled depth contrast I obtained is 4.1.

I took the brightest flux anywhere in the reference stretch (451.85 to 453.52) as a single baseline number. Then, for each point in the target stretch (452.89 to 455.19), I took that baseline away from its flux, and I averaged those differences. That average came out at -2.2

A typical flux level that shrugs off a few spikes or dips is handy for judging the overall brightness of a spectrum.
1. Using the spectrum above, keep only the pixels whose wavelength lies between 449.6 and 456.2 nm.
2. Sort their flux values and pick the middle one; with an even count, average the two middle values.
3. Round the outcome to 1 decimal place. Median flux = 22.9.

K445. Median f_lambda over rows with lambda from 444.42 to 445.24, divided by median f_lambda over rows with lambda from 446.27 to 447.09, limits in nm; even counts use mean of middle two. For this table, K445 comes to 1.08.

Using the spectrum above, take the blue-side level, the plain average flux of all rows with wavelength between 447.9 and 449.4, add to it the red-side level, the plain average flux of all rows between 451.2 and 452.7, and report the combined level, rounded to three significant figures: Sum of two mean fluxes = 44.2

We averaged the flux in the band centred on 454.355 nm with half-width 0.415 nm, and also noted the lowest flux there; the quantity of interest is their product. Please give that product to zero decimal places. 547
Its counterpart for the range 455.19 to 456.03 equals 490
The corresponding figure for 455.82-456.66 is 546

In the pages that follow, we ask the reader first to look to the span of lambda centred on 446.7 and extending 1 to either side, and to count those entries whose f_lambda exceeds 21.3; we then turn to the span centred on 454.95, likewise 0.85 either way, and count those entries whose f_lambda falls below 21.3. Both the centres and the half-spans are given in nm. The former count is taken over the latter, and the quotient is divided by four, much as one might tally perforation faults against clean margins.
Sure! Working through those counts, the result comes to 0.50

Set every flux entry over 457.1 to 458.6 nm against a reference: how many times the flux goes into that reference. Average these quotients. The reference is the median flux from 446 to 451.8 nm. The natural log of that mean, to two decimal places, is -0.06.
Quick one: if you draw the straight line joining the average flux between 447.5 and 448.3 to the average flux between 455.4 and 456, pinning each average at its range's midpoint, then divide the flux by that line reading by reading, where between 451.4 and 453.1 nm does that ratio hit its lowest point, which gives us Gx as 452.579 nm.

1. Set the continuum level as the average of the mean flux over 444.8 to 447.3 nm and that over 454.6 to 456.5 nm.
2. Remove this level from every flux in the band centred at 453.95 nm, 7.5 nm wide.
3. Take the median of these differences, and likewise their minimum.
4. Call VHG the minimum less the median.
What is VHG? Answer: -3.4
